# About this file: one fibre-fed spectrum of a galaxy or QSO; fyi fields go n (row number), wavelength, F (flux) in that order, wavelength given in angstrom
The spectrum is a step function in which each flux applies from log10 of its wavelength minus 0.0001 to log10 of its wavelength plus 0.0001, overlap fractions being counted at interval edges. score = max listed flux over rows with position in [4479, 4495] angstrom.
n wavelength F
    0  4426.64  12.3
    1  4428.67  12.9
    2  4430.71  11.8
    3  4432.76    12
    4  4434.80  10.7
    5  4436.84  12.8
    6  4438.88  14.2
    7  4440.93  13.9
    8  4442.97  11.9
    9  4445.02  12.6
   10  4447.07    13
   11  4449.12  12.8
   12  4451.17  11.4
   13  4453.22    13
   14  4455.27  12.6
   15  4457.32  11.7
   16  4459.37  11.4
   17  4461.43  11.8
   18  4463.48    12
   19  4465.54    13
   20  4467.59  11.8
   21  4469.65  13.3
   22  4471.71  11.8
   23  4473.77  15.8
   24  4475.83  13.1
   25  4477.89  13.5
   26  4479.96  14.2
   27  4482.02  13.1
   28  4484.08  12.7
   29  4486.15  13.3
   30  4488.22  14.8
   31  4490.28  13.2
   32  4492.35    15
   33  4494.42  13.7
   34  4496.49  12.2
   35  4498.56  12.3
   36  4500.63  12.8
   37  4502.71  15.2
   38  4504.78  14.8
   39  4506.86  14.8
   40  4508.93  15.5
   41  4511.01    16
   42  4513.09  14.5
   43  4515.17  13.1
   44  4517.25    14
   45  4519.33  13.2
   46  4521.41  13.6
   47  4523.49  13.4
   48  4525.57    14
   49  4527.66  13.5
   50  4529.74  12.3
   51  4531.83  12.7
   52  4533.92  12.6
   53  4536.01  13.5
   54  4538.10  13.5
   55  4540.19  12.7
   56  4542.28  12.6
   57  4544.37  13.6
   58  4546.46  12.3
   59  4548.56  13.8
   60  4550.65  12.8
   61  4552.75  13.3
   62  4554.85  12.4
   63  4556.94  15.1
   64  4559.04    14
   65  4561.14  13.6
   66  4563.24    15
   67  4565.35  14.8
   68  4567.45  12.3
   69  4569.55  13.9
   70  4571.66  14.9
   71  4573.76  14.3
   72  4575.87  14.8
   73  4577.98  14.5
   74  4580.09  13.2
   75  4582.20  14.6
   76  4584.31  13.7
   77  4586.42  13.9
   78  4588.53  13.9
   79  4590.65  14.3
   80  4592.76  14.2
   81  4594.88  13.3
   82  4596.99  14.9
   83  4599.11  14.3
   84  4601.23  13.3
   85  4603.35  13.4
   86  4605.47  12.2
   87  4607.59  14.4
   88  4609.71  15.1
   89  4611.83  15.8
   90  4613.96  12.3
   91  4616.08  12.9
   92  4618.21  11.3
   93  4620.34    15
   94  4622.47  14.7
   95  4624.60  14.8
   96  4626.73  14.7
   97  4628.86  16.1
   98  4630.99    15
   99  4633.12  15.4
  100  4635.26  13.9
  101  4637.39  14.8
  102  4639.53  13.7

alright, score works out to 15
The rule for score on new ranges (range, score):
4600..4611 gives 15.1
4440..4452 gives 13.9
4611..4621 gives 15.8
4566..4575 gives 14.9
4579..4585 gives 14.6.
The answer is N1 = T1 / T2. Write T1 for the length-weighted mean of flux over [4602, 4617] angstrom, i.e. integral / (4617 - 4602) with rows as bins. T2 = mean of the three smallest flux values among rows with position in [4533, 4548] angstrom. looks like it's 1.099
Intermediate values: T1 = 13.7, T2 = 12.50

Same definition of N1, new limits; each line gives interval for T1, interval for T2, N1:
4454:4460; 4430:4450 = 1.046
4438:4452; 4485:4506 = 1.032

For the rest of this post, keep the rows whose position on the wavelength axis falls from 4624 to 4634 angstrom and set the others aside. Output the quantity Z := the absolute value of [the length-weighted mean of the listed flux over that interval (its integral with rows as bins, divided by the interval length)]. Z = 15.2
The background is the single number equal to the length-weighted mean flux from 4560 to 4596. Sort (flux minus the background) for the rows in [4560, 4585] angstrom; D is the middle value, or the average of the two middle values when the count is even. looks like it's 0.3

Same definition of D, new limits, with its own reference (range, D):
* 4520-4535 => -0.7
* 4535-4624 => -0.2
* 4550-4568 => -0.5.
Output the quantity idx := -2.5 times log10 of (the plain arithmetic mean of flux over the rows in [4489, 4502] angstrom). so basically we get -2.80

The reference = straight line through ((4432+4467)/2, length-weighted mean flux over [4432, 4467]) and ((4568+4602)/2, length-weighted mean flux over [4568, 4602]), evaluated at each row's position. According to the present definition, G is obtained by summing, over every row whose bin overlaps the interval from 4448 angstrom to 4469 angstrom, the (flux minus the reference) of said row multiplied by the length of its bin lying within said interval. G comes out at -7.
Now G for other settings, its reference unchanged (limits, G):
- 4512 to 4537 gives 1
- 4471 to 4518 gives 44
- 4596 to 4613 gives -3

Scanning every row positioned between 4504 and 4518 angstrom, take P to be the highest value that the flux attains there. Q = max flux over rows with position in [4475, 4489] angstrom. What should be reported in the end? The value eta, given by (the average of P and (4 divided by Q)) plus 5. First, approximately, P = 16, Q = 14.8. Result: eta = 13.1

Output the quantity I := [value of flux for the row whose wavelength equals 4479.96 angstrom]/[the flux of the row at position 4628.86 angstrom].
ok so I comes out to 0.88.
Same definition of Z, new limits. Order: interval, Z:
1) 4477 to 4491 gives 13.6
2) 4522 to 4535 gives 13.1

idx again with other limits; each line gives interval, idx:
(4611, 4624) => -2.84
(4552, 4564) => -2.86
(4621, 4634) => -2.95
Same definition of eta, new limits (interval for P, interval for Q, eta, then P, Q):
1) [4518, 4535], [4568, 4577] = 12.1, 14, 14.9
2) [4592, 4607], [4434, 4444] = 12.6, 14.9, 14.2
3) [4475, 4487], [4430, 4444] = 12.2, 14.2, 14.2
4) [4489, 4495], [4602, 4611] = 12.6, 15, 15.1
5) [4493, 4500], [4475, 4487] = 12.0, 13.7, 14.2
